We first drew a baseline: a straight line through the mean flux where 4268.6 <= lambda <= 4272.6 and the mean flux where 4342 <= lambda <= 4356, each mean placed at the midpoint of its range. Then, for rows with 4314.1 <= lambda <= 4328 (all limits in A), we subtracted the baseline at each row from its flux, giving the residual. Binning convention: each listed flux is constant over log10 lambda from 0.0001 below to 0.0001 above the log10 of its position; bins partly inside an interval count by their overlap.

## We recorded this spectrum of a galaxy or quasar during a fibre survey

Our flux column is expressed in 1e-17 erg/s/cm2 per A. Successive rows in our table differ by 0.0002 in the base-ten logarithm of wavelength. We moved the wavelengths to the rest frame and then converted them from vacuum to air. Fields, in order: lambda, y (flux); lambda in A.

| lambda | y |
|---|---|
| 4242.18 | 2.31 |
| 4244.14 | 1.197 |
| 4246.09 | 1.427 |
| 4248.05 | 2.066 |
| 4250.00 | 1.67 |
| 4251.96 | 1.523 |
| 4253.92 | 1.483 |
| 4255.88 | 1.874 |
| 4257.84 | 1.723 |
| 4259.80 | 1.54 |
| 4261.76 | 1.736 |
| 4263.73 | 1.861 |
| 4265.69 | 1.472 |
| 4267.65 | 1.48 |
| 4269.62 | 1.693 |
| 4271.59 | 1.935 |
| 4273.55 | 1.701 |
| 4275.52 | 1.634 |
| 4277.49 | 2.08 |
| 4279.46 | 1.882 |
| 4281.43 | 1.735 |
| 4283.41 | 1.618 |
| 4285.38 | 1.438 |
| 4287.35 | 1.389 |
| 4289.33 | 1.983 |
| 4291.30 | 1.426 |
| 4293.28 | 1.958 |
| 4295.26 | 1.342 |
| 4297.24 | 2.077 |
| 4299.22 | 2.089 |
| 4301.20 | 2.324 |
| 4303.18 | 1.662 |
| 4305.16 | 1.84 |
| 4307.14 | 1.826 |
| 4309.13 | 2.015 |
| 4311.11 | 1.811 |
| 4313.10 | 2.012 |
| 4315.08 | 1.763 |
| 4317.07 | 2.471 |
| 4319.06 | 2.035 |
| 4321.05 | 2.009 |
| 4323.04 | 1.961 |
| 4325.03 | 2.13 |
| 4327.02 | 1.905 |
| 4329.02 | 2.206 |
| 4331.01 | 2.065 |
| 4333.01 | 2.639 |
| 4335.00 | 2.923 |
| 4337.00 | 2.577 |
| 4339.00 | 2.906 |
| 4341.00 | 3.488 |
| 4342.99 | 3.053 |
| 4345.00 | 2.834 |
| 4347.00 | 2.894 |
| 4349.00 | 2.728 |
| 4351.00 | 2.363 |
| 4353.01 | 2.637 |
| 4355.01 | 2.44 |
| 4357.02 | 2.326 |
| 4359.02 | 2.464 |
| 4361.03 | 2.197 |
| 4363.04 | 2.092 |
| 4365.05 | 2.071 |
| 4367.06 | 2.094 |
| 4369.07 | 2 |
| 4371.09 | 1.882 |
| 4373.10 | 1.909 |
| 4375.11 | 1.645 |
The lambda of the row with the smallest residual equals 4315.08 A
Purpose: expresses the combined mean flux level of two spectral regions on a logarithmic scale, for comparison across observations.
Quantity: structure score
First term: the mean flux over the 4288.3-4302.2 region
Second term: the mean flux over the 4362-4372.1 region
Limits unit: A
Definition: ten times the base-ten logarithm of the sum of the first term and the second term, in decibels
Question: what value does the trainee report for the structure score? 5.9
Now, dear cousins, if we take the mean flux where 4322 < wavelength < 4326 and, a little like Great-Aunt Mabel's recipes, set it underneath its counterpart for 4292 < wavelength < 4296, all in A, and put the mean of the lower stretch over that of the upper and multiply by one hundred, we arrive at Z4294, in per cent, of 81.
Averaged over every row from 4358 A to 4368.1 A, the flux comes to 2.2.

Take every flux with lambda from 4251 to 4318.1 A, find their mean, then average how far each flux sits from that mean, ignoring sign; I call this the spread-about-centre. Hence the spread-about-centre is 0.21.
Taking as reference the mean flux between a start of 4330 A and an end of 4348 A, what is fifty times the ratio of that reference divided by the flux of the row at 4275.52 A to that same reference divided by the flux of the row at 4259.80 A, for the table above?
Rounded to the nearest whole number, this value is 47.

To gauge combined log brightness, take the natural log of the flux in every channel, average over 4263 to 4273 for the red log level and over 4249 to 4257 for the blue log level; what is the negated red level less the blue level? -1.01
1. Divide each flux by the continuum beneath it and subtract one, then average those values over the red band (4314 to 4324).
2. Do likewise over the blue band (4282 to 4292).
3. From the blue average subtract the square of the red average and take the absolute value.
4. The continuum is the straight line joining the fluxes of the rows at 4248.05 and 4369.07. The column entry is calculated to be 0.23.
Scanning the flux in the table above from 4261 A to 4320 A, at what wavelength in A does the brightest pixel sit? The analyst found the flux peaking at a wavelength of 4317.07 A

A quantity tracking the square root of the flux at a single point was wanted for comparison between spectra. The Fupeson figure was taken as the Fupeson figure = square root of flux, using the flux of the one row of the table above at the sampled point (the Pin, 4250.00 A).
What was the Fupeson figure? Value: 1.29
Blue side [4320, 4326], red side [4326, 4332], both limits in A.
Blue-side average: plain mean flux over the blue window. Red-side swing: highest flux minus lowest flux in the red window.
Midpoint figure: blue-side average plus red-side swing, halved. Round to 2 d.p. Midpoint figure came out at 1.17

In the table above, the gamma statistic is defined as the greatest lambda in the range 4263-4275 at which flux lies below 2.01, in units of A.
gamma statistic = 4273.55 A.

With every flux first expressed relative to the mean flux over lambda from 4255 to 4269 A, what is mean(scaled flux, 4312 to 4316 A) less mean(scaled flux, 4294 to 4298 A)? 0.11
